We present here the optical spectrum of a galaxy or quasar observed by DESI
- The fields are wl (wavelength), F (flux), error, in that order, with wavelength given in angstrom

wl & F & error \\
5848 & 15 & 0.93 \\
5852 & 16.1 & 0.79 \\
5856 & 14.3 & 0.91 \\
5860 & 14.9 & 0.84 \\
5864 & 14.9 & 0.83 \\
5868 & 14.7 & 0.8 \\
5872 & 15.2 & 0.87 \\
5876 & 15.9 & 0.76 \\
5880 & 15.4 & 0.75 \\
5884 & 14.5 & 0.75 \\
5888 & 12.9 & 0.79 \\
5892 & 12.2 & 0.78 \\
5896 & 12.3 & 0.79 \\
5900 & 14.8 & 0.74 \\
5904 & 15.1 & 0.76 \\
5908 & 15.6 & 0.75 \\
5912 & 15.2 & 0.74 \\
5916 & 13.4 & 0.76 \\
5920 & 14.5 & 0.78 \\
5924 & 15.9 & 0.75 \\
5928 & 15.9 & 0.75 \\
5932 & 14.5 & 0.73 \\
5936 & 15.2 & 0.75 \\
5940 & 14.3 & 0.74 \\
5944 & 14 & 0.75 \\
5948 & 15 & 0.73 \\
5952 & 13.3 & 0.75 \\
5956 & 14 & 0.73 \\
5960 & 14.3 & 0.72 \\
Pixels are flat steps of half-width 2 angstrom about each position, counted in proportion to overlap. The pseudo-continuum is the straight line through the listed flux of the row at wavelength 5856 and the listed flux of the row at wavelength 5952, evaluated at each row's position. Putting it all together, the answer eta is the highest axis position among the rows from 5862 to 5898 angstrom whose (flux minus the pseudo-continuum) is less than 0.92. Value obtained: 5896 angstrom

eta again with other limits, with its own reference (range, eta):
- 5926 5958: 5956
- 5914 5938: 5920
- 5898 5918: 5916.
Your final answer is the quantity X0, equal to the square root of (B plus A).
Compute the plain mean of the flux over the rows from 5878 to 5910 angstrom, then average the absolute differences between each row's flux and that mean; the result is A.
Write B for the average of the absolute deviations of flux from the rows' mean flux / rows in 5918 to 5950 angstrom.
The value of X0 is 1.3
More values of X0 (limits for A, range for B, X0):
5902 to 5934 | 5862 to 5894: 1.3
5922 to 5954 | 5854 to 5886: 1.1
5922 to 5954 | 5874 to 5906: 1.4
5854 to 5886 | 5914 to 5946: 1.1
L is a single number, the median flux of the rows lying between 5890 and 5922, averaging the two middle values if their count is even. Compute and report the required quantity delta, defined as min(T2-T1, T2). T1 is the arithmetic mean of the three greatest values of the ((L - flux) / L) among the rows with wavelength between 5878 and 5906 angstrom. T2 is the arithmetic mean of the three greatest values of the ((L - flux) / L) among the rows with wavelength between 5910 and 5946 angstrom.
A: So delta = -0.098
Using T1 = 0.15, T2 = 0.051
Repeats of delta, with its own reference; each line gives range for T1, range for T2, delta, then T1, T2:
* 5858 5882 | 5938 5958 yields 0.060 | -0.01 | 0.060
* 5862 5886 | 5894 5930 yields 0.085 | 0.00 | 0.085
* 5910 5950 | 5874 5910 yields 0.098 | 0.05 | 0.149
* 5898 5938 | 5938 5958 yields 0.025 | 0.04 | 0.060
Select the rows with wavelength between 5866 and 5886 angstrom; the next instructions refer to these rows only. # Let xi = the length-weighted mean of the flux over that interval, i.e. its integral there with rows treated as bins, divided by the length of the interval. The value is 15.1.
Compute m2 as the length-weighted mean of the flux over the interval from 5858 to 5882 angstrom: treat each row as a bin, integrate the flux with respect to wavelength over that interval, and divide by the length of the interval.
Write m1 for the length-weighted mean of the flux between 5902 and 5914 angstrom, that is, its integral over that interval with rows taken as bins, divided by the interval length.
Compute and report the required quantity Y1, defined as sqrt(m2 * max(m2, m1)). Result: 15.2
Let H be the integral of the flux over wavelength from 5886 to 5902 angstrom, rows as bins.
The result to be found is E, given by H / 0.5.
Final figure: 418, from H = 209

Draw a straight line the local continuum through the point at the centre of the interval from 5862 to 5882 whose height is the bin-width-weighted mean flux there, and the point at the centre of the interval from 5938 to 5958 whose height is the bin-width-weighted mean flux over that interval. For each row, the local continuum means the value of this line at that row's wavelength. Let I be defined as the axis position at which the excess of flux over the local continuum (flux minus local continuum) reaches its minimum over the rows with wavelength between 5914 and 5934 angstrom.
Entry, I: 5916 angstrom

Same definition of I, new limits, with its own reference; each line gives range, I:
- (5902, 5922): 5916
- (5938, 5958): 5952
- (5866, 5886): 5868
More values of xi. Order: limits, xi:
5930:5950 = 14.6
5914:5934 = 14.8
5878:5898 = 13.5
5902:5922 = 14.8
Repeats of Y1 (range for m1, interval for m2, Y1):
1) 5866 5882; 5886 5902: 14.1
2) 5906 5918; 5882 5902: 14.0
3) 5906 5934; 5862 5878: 15.2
